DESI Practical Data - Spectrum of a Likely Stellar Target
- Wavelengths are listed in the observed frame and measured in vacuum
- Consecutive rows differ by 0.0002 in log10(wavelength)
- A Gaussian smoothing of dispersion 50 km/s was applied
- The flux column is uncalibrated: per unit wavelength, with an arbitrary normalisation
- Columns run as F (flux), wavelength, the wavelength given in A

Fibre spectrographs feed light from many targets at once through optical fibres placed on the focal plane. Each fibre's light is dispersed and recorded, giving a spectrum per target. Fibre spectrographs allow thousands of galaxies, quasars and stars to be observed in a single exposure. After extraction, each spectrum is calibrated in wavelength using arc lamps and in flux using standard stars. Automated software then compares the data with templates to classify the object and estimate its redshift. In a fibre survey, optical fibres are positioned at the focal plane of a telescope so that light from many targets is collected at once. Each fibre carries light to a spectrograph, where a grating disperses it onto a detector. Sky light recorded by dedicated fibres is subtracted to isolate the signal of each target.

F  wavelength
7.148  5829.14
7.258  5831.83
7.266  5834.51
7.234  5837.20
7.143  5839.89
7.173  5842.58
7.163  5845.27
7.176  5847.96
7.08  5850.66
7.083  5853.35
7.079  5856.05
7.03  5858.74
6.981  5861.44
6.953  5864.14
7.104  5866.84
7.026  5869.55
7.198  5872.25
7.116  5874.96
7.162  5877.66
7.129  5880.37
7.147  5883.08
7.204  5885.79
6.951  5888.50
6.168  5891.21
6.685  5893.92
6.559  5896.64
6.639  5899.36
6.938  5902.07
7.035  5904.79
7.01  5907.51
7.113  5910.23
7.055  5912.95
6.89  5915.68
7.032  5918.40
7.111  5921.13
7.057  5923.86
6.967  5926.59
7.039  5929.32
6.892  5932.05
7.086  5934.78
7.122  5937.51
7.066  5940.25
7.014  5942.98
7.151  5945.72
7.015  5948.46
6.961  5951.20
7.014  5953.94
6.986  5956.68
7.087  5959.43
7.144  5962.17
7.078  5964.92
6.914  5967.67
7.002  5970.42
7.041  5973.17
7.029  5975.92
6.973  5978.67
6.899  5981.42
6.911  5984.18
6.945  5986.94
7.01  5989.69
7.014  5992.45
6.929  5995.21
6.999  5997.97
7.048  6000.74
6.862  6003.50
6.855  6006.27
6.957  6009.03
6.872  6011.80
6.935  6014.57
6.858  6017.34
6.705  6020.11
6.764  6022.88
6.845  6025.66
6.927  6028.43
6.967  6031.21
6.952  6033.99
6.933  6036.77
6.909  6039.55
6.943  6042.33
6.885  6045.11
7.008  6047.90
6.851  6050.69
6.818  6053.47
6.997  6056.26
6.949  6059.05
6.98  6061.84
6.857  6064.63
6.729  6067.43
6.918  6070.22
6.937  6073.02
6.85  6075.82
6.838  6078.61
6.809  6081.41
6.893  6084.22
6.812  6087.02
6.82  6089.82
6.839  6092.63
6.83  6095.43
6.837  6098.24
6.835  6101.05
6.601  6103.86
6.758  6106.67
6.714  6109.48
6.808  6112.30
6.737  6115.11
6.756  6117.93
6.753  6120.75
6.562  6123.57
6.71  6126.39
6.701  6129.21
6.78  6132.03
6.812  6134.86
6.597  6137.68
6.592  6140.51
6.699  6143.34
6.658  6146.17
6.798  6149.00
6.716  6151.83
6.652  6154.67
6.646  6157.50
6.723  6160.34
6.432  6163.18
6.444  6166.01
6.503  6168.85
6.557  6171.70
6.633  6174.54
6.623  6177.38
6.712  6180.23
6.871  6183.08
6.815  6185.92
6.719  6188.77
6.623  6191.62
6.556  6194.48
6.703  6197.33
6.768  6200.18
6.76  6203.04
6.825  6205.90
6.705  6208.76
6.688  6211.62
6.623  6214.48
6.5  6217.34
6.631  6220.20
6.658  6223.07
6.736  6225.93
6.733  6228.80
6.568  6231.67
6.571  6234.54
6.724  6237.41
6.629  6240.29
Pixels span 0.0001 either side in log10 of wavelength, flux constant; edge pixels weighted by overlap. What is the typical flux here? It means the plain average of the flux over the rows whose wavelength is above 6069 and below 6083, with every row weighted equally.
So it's 6.87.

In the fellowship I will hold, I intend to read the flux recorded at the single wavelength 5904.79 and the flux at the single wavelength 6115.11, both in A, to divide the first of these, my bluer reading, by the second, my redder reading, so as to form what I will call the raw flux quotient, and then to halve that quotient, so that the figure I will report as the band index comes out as 0.522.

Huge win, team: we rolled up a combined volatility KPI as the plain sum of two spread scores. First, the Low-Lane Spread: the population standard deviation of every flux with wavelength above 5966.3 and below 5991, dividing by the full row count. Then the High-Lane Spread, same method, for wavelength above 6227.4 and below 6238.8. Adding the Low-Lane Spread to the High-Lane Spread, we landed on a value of 0.131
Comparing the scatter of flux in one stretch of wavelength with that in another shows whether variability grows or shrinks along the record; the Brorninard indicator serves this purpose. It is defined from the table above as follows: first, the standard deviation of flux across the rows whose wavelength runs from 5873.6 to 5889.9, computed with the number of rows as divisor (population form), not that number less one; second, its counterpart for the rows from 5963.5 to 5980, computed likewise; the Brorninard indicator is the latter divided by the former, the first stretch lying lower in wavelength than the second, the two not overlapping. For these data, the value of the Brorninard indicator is 0.66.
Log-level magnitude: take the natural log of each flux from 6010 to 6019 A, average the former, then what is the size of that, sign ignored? 1.93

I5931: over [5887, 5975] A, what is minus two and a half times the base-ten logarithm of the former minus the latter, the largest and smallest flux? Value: 0.0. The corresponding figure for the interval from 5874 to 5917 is 0.0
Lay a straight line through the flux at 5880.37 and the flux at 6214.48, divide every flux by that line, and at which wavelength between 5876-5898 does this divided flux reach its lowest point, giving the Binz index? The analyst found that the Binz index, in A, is 5891.21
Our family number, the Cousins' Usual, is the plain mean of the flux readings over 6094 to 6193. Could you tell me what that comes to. 6.69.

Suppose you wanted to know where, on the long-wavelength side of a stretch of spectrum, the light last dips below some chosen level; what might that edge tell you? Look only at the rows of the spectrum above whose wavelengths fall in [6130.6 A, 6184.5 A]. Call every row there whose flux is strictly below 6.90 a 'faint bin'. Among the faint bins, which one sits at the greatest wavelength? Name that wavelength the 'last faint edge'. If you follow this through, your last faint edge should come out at 6183.08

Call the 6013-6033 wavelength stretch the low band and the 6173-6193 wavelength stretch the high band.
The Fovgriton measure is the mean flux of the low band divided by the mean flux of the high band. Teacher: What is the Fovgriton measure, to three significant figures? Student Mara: 1.02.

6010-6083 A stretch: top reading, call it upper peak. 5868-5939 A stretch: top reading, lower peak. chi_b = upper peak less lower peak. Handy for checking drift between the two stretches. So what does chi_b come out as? -0.20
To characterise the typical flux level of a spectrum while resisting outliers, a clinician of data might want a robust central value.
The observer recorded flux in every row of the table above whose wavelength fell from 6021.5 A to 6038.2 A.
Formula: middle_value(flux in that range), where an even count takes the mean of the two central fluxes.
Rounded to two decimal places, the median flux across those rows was 6.93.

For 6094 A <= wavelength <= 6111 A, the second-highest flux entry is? 6.835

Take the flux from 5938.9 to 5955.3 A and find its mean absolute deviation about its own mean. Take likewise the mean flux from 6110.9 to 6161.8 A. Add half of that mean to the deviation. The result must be 3.40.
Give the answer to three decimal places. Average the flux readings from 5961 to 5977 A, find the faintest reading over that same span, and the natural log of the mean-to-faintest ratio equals 0.017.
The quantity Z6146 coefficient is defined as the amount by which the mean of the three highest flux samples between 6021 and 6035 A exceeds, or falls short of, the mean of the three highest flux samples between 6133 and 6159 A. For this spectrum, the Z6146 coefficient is 0.17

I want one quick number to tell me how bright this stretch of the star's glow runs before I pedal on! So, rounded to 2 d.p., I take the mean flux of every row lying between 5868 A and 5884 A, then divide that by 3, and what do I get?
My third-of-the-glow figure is 2.38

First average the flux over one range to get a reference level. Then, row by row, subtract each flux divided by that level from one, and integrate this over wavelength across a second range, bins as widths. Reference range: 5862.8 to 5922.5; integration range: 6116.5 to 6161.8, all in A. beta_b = 1.7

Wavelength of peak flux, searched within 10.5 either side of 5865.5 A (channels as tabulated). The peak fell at 5872.25 A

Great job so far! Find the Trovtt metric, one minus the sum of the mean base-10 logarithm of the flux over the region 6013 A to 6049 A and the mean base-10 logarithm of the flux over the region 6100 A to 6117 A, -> -0.667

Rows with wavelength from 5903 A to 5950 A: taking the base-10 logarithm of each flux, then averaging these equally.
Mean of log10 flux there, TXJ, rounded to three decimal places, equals 0.847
